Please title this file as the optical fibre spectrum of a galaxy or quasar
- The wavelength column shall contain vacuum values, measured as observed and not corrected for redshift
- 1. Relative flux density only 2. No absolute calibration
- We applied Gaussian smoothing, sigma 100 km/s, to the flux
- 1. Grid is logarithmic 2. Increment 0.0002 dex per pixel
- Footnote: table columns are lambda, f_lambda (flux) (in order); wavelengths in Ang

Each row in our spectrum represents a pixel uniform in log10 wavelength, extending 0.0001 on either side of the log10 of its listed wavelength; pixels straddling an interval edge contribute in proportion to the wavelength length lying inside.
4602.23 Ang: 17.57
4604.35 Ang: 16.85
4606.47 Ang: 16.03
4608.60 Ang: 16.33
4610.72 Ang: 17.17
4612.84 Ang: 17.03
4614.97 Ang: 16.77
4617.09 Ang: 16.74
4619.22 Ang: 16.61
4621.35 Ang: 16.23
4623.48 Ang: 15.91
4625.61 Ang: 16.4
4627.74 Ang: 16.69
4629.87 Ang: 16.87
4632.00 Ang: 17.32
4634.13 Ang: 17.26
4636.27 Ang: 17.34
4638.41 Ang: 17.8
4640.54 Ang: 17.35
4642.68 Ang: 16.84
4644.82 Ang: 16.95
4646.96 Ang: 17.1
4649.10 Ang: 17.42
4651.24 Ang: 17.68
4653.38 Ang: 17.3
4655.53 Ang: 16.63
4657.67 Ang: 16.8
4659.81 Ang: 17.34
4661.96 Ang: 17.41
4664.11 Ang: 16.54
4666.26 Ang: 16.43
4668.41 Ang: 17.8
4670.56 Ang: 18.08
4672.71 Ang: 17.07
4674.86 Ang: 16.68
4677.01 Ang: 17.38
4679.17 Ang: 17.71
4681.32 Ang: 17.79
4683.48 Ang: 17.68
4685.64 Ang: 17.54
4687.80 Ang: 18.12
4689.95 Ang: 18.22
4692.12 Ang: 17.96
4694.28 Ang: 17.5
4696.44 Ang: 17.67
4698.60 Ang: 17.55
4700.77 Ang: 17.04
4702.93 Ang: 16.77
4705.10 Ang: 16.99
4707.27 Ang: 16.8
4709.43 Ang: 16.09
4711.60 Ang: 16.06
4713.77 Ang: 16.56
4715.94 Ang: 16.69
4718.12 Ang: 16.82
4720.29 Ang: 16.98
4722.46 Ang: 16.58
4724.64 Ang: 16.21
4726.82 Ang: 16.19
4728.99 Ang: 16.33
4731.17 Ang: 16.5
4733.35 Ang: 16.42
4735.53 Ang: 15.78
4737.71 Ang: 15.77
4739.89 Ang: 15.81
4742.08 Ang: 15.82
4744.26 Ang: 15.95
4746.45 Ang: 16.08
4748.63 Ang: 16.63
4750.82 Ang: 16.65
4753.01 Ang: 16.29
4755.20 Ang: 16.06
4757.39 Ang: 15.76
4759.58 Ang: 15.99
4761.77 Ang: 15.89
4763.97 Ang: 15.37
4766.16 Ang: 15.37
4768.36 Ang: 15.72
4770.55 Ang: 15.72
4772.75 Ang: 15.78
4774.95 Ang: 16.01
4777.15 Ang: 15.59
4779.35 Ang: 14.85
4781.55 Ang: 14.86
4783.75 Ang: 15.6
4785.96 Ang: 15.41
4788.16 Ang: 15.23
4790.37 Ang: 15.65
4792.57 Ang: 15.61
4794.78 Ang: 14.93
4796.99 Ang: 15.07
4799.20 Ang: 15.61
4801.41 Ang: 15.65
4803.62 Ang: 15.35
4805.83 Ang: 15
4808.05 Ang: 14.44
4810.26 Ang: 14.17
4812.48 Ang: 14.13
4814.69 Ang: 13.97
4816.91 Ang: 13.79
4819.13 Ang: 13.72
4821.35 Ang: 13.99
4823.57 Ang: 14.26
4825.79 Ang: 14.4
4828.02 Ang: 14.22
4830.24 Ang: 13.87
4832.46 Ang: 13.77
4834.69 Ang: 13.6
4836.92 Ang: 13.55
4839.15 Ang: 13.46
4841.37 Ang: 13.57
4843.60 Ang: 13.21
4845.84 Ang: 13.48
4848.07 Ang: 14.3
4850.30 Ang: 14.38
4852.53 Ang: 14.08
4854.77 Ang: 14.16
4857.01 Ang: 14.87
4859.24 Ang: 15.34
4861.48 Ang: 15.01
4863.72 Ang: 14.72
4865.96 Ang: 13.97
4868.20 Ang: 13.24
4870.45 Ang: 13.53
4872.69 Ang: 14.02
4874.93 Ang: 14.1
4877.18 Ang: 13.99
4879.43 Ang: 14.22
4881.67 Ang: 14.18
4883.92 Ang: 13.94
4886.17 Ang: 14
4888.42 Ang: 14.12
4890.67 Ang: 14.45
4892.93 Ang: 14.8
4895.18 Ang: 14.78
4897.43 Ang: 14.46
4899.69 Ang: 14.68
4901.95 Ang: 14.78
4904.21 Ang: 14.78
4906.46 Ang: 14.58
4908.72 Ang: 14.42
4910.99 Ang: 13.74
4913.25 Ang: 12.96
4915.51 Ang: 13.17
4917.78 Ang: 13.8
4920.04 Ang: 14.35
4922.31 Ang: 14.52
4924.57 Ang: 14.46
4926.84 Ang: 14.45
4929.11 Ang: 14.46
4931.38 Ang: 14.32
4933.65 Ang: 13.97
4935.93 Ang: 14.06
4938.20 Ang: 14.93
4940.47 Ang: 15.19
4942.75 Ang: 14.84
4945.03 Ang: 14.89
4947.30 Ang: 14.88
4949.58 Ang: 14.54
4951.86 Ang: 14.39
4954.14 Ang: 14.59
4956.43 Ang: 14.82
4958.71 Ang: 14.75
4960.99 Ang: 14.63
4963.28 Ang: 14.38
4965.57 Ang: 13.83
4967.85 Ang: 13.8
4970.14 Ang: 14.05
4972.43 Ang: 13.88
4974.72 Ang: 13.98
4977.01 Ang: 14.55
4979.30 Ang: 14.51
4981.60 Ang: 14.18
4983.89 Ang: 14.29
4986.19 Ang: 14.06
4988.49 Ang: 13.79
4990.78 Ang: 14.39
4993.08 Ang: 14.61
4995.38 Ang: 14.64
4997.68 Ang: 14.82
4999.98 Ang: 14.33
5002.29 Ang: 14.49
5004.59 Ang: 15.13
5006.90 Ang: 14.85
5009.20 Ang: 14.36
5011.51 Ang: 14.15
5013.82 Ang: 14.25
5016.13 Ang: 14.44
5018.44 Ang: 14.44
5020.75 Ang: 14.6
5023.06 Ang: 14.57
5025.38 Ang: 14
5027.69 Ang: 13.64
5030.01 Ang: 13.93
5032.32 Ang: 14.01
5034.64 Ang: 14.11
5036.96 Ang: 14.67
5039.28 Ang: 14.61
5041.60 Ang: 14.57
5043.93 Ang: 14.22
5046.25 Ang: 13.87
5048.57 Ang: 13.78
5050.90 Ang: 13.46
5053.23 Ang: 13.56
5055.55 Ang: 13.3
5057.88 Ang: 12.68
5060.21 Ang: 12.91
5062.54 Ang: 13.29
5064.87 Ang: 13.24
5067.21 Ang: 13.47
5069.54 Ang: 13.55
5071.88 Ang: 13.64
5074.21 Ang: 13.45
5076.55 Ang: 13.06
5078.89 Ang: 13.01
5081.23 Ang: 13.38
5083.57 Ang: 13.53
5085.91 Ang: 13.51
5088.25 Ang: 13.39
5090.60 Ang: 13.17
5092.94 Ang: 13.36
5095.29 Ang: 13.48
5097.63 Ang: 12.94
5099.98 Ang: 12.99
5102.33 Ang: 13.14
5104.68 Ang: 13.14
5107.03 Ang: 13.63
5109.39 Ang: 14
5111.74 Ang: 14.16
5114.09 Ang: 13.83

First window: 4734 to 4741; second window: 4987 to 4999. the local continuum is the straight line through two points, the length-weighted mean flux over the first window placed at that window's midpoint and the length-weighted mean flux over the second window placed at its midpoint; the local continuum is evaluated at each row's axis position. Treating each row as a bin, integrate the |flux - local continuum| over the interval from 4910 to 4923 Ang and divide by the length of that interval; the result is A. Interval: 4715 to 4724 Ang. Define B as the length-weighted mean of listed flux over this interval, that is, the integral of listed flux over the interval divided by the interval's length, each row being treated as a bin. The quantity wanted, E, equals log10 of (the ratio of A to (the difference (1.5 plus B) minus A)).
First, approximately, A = 1.1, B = 16.73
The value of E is -1.2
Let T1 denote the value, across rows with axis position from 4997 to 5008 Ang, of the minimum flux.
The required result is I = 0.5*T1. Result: 7.2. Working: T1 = 14.33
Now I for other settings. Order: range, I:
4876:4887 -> 7.0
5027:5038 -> 6.8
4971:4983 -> 6.9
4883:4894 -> 7.0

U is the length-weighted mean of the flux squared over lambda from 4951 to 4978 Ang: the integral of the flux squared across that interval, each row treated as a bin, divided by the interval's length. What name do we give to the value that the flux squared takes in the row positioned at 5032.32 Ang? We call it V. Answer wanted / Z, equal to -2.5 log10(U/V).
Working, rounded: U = 205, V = 196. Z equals 0.0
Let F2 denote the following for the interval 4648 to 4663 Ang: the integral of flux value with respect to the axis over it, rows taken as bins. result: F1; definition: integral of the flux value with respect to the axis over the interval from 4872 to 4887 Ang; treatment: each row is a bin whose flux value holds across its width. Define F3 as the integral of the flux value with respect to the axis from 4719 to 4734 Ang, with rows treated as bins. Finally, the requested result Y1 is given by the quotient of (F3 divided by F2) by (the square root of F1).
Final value 0.066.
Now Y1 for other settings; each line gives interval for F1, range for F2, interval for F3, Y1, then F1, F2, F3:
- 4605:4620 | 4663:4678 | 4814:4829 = 0.052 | 250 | 257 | 211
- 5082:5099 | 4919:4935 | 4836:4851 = 0.059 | 227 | 230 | 205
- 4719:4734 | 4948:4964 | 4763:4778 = 0.064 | 247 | 233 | 235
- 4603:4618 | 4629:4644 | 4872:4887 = 0.051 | 251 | 259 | 211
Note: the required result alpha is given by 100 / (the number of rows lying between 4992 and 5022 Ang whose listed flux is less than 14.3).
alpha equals 50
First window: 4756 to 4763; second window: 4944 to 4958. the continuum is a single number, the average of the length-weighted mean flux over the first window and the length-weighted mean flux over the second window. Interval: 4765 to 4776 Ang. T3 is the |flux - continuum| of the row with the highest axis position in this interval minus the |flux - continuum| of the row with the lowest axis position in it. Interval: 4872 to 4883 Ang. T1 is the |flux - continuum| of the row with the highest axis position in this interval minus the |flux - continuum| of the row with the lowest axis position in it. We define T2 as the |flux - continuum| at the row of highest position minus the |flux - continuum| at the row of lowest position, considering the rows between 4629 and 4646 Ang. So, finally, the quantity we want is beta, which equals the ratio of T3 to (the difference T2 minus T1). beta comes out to 3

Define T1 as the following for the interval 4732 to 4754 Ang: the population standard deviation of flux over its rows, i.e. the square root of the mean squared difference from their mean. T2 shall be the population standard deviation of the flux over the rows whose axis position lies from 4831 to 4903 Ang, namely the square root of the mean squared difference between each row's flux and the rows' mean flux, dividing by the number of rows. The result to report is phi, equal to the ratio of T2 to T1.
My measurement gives 1.6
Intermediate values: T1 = 0.33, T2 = 0.53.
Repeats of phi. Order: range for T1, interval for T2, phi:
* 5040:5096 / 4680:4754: 1.8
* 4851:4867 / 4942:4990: 0.8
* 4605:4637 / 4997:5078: 1.3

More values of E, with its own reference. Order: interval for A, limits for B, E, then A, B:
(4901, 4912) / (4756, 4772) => -1.6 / 0.4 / 15.70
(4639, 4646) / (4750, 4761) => -1.3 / 0.8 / 16.13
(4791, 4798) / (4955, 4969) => -1.6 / 0.3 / 14.37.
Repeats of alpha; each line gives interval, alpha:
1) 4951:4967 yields 100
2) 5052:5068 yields 14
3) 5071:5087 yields 14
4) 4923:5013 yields 8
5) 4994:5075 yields 5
